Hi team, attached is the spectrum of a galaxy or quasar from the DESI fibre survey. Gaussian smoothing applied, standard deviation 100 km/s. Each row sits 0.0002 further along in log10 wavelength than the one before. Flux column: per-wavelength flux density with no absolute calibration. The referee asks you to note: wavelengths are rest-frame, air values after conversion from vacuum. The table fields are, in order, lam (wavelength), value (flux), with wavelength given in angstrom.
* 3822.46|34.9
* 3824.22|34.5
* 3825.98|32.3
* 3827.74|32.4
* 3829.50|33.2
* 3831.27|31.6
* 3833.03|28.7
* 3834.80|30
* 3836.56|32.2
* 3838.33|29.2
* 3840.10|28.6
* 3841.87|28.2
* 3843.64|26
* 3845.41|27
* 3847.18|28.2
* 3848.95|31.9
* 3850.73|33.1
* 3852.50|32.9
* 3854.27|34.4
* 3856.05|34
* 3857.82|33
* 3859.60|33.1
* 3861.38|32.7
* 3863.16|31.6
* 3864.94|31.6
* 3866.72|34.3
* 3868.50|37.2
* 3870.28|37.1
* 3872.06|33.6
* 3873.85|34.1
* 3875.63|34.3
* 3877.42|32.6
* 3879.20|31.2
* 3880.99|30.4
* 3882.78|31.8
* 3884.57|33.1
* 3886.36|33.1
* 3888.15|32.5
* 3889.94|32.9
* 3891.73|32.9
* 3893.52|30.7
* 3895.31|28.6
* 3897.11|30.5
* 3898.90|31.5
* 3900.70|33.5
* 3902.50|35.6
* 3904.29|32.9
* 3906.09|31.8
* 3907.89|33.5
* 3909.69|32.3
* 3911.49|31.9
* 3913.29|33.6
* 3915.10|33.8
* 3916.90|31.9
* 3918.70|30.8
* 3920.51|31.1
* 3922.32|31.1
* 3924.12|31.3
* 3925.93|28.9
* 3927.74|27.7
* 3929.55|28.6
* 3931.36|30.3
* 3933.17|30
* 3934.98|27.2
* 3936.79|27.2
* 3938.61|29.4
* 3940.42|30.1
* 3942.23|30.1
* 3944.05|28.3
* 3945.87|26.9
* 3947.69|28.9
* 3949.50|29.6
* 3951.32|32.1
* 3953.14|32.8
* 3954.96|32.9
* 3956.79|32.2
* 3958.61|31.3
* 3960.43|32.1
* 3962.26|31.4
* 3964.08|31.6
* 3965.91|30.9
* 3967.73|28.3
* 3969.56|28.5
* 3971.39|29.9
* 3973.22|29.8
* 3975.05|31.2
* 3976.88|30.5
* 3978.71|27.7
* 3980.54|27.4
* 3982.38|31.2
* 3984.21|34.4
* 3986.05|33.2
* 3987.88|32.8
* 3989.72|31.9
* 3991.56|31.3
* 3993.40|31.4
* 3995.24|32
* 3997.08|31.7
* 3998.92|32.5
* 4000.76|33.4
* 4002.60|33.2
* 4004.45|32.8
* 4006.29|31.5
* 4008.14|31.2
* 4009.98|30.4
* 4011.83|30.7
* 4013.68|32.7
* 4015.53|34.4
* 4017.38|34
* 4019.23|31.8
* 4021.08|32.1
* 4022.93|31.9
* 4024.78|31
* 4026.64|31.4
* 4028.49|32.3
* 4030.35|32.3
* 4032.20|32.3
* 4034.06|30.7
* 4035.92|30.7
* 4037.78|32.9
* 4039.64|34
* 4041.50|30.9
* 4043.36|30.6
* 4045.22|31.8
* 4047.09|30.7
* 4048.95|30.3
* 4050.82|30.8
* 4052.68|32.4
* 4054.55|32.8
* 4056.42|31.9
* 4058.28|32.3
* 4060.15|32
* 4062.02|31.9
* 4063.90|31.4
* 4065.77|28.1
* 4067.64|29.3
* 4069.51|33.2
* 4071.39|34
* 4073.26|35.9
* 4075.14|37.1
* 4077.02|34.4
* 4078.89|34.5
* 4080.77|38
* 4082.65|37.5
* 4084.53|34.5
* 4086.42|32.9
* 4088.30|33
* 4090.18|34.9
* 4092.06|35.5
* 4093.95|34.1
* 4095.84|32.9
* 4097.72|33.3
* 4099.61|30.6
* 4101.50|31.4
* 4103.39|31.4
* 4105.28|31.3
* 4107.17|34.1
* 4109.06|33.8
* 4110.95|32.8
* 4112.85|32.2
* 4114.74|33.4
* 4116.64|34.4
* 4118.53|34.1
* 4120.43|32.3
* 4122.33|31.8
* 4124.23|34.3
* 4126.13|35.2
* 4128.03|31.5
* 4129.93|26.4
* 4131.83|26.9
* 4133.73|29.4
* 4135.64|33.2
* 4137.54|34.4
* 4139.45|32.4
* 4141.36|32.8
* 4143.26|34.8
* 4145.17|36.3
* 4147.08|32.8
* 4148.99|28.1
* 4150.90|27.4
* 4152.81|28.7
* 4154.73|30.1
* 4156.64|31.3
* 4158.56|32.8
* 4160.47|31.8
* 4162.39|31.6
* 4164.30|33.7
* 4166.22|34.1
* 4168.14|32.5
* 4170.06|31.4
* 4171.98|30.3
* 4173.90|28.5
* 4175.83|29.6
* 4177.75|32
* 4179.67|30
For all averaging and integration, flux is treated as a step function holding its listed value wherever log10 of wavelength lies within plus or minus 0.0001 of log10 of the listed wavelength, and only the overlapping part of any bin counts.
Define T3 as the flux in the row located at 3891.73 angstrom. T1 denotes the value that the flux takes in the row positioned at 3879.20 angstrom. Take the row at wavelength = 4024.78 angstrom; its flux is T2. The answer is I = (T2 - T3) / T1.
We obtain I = -0.06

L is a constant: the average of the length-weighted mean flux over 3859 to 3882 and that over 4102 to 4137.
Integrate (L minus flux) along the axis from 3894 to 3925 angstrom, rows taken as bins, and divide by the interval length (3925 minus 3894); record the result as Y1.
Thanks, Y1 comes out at 0.68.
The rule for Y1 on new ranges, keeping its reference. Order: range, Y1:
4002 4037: 0.80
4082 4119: -0.60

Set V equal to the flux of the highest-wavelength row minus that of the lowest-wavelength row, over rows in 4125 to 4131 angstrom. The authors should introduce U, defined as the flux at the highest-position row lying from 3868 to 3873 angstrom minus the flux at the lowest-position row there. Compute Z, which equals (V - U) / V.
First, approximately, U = -3.6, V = -9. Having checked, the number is 0.6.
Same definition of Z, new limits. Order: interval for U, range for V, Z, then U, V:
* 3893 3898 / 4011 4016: 1.1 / -0.2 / 4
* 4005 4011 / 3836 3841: 0.7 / -1.1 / -4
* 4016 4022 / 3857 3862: -5.3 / -1.9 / 0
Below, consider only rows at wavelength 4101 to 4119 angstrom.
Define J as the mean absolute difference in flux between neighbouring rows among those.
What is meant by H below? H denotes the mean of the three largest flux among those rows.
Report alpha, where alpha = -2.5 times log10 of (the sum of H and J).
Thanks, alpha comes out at -3.86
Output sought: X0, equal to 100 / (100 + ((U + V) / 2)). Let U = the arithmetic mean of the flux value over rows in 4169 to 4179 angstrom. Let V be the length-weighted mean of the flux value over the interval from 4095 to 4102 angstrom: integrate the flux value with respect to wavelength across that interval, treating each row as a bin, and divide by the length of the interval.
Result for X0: 0.762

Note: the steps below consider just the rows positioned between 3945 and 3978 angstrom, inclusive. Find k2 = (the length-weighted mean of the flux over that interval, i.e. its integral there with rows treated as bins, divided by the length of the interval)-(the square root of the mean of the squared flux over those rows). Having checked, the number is -0.05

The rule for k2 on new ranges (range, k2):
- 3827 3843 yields -0.14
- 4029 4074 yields -0.05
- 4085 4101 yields -0.07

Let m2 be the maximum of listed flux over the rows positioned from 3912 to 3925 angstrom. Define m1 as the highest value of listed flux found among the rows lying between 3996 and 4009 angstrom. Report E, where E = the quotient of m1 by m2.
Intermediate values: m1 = 33.4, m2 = 33.8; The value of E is 0.99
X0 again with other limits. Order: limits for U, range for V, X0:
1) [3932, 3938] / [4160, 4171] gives 0.767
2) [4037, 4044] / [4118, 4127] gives 0.753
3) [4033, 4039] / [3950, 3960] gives 0.759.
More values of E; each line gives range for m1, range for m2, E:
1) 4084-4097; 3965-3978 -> 1.14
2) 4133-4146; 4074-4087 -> 0.96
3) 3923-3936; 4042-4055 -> 0.95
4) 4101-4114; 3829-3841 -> 1.03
